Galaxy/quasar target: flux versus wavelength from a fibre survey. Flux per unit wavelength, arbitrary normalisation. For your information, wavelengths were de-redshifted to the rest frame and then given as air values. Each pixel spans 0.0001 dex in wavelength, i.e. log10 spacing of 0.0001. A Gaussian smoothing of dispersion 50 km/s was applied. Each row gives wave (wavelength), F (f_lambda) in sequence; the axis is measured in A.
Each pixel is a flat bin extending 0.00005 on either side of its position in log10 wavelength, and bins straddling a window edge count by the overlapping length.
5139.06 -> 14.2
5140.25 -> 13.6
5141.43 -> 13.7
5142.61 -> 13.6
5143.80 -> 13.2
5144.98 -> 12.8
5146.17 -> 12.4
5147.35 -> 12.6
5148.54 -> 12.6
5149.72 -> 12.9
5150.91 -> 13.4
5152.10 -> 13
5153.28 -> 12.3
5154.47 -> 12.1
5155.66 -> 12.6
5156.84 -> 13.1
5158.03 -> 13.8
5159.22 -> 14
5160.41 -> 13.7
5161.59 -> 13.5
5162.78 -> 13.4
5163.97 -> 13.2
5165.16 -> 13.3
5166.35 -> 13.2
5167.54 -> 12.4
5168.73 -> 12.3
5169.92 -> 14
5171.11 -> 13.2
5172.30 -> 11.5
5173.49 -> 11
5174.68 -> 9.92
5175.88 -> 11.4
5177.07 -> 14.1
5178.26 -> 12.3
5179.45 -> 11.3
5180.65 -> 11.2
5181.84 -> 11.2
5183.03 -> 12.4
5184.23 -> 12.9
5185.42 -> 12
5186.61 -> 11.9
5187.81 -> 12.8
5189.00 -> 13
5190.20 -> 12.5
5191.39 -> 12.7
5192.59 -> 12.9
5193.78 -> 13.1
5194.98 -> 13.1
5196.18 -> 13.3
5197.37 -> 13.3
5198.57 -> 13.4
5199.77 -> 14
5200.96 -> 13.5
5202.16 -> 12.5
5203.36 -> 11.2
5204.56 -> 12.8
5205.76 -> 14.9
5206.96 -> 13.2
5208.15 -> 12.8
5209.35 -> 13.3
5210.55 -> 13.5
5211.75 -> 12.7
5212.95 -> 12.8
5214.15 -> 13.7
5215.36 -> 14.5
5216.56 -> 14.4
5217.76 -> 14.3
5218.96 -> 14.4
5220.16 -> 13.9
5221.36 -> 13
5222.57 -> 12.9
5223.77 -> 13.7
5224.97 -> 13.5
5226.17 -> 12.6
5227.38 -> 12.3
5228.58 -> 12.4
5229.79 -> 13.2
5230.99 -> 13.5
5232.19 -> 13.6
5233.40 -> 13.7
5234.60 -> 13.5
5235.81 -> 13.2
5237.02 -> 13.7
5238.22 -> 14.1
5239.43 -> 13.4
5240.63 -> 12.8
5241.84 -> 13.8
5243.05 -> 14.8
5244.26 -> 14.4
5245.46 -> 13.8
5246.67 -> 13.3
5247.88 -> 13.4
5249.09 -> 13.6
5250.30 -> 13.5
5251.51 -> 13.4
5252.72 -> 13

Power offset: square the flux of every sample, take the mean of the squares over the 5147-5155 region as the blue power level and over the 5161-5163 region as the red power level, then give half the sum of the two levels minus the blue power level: 10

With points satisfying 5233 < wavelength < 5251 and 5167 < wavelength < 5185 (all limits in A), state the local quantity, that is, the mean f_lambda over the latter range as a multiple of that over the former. 0.88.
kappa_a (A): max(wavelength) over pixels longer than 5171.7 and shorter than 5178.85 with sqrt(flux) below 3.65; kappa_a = 5178.26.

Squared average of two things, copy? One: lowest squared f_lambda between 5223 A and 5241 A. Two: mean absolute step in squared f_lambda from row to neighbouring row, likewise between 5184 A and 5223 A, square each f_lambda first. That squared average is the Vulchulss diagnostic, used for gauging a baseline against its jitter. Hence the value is 6882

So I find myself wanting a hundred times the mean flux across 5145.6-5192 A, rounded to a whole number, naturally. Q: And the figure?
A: 1259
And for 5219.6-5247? 1344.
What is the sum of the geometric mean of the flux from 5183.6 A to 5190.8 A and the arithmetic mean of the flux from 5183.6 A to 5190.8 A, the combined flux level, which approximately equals 25.0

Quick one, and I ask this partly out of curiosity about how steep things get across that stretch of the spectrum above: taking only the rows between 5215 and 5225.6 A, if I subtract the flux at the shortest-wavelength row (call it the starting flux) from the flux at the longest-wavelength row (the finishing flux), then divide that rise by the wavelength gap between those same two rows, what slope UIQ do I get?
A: -0.10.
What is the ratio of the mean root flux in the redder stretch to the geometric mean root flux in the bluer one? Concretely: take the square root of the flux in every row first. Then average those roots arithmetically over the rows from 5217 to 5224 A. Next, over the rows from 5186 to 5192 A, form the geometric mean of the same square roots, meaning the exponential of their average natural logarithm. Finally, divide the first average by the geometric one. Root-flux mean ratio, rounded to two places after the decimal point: 1.04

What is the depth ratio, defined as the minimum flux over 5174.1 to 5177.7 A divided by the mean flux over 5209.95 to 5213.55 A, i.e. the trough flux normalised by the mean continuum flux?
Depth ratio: 0.76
